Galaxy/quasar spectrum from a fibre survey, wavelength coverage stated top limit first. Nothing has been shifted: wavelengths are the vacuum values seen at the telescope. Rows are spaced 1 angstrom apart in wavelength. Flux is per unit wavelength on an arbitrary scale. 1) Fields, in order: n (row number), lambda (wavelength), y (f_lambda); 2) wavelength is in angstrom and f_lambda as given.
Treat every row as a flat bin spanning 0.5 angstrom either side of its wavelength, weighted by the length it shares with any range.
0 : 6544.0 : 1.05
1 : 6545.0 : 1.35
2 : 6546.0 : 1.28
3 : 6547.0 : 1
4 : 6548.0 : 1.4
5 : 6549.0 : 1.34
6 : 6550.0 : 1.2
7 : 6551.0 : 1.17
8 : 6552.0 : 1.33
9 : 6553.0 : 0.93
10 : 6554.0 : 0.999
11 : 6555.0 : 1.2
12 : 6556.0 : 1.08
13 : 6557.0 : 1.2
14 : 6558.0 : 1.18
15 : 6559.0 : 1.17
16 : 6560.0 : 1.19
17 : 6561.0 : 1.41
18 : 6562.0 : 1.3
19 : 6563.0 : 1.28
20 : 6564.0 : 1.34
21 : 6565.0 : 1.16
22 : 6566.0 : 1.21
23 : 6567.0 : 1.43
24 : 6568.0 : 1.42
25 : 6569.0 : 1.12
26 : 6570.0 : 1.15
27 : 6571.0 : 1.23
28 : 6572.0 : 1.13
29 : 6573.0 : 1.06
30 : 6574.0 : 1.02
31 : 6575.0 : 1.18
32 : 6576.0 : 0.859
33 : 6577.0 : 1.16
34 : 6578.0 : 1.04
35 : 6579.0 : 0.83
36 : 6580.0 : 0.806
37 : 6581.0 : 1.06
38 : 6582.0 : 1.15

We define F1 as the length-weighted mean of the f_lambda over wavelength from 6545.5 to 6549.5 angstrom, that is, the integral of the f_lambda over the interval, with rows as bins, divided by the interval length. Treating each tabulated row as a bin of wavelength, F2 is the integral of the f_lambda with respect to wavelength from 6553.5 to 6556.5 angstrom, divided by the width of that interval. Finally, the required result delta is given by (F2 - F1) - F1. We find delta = -1.42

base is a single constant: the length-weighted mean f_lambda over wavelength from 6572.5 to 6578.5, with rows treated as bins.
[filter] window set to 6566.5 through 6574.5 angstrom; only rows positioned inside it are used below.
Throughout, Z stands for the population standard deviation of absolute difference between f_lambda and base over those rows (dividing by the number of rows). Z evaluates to 0.136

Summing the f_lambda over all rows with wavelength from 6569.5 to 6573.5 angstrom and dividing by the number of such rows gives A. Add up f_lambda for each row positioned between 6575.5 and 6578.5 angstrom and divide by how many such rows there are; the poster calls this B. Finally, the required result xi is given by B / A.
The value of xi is 0.892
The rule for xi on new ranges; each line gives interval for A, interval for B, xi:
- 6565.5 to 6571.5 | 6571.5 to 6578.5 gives 0.845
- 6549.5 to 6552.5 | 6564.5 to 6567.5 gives 1.027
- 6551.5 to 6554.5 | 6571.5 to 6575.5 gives 1.010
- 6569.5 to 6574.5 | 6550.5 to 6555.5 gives 1.007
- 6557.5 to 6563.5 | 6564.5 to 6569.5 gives 1.010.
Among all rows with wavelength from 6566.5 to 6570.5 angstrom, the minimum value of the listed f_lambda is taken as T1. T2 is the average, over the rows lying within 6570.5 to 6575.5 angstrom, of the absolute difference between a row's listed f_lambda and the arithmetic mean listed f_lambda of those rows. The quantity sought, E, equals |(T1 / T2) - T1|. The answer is 16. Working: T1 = 1.12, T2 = 0.07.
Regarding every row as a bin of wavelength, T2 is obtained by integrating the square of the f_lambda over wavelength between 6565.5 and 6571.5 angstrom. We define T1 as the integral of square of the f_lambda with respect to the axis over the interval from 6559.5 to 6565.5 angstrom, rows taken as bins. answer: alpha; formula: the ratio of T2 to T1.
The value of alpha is 0.97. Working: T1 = 9.87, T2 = 9.62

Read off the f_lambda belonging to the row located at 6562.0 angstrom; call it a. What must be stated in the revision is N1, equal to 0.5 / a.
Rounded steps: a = 1.3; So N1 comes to 0.385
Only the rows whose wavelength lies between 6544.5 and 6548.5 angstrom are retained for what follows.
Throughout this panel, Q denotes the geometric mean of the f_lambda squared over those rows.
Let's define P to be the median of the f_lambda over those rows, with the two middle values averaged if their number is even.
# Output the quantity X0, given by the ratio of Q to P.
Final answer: 1.18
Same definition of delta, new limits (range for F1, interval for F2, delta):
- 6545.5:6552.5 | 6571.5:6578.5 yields -1.43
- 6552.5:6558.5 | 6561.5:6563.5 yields -0.91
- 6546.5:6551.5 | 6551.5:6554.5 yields -1.36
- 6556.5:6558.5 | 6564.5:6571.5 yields -1.13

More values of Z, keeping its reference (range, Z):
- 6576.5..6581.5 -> 0.101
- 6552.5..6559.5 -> 0.043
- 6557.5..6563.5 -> 0.085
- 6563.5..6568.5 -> 0.109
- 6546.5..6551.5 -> 0.109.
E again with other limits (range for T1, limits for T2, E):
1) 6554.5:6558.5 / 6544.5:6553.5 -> 7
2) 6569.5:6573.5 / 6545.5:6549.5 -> 7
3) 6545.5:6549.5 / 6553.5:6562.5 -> 12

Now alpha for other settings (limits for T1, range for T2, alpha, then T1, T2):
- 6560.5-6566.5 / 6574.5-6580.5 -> 0.59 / 9.92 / 5.90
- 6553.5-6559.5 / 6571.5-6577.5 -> 0.89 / 7.81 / 6.92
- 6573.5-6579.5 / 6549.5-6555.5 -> 1.25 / 6.29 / 7.88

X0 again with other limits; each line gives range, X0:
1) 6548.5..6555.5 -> 1.12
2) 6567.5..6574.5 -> 1.18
